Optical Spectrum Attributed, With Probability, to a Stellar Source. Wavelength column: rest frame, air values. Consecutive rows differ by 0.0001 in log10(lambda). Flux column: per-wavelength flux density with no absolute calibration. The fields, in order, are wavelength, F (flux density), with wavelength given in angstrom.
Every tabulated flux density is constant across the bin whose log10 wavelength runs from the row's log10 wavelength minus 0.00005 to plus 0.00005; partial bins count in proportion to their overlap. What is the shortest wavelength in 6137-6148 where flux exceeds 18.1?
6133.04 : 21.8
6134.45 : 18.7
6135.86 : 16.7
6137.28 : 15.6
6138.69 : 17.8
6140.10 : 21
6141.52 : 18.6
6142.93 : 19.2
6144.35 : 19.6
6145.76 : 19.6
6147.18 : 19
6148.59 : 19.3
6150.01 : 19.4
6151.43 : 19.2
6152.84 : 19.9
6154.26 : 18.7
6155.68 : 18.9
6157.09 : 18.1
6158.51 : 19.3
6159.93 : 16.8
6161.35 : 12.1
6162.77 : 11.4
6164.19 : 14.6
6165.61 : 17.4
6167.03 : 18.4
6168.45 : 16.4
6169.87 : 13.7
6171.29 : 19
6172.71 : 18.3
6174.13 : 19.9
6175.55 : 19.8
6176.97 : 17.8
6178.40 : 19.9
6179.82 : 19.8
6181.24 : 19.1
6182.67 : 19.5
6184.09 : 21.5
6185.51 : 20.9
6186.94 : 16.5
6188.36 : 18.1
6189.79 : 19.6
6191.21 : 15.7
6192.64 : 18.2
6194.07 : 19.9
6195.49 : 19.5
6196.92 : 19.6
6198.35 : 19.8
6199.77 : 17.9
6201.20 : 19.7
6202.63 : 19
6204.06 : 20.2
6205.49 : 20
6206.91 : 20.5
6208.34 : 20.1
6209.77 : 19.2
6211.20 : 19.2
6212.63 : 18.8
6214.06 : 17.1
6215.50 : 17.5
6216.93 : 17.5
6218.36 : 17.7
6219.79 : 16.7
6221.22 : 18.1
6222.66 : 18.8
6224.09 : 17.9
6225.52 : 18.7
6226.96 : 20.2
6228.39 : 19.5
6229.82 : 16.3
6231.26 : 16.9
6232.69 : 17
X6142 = 6140.10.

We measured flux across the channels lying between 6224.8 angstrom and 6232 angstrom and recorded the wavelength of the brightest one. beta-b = 6226.96 angstrom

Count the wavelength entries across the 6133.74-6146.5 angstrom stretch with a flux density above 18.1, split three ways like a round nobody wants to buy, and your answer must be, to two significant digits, 2.0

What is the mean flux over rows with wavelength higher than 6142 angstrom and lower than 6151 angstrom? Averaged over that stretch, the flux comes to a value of 19.3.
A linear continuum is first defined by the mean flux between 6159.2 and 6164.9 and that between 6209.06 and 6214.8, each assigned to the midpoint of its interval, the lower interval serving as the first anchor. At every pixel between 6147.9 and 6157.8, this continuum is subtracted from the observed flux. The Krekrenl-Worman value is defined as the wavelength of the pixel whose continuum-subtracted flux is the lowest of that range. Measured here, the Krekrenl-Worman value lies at 6157.09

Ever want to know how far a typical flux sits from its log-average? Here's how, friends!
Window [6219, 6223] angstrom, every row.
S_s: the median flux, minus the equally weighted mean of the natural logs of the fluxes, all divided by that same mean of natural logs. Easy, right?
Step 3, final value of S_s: 5.3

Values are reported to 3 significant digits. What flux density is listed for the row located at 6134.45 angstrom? 18.7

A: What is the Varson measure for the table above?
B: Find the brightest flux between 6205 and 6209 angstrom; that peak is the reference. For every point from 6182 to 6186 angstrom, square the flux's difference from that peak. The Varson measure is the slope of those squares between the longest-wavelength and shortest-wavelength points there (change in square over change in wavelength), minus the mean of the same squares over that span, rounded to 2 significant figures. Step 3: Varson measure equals -1.0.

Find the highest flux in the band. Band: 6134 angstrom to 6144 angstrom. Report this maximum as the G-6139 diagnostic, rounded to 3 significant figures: 21.0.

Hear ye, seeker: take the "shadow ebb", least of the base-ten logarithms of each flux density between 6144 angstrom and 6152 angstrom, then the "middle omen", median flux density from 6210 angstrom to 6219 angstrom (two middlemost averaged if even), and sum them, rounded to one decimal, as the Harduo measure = 18.9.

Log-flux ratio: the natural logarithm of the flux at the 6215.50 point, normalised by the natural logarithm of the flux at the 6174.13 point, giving 0.957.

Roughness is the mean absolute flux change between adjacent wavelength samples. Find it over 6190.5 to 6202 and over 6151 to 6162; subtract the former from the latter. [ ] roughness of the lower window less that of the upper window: 0.4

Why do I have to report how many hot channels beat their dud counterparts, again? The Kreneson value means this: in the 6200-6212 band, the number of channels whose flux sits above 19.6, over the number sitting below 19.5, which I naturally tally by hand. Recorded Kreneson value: 1.67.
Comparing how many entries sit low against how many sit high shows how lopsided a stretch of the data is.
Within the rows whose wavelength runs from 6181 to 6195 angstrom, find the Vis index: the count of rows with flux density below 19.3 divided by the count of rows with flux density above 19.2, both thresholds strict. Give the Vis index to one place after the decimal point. 1.0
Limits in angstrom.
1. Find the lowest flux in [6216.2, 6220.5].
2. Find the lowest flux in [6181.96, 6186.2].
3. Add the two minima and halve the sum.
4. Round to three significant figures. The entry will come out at 18.1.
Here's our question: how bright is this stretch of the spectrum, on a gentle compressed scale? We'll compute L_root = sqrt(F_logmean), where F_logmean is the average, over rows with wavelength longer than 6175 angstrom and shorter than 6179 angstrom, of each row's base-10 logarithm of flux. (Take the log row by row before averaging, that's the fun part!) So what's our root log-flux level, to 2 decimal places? 1.13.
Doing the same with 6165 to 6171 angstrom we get 1.10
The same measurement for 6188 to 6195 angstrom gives 1.12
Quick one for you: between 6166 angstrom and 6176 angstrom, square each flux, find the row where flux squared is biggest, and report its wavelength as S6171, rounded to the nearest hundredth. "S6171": 6174.13 angstrom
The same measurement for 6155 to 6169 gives 6158.51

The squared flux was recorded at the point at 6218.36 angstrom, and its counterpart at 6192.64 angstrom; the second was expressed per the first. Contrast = 1.1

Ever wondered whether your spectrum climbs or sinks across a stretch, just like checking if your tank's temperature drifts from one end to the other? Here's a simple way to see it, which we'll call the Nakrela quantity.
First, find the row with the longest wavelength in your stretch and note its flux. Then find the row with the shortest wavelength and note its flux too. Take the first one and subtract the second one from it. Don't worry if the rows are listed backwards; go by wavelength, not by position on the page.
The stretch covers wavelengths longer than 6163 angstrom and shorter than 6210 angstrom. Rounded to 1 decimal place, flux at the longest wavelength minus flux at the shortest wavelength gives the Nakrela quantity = 4.6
